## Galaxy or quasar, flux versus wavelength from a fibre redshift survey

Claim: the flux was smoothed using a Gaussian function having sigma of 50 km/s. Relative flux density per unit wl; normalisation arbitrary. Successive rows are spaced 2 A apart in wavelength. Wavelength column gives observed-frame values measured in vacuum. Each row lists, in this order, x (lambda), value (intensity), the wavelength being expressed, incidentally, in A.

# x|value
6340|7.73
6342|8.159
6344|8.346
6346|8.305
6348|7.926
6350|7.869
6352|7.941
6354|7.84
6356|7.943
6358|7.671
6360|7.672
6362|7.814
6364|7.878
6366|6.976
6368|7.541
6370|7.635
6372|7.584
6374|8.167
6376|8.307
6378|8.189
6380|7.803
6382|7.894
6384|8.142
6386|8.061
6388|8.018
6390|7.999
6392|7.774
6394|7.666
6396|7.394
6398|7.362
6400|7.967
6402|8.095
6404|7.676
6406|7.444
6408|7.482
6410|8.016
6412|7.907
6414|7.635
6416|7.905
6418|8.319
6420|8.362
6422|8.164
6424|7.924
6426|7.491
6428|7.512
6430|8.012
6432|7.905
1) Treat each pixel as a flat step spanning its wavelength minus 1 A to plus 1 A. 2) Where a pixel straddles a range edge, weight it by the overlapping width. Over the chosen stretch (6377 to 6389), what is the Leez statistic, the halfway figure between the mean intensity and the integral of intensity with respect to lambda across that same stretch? 52.1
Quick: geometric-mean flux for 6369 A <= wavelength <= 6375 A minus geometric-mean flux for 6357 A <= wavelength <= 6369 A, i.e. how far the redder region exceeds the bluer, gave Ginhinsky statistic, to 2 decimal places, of 0.20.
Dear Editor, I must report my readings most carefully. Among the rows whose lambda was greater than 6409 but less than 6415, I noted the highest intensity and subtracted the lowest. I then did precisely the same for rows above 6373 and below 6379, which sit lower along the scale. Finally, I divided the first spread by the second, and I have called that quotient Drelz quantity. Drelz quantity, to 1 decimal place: 2.7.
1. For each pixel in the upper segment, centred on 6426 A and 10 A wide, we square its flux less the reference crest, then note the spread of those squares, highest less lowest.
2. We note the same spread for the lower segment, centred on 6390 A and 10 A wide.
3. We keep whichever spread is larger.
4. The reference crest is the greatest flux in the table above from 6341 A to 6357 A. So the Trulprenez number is 0.70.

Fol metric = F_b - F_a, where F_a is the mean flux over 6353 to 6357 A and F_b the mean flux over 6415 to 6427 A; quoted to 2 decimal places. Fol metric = 0.14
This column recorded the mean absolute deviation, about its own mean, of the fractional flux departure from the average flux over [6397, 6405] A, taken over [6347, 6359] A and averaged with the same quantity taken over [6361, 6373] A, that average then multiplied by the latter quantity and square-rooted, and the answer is 0.0220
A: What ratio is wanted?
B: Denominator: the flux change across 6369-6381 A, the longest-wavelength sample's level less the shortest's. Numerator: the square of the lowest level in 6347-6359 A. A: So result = 350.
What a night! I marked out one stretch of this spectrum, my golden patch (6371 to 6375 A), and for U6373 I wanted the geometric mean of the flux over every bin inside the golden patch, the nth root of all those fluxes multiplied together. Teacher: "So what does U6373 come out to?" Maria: 7.87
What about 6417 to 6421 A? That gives 8.34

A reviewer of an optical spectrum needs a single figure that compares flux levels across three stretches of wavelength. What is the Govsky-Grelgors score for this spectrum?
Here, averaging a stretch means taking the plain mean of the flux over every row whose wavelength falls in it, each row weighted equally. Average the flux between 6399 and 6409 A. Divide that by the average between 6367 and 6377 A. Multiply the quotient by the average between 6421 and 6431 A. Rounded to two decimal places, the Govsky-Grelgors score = 7.71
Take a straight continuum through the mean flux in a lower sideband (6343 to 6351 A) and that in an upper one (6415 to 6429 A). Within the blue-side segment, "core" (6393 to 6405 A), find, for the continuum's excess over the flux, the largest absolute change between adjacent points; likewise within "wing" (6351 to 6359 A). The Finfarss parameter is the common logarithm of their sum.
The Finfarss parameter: -0.06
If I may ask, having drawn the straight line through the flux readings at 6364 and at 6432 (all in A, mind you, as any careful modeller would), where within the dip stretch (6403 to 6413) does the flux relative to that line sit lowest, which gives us 6406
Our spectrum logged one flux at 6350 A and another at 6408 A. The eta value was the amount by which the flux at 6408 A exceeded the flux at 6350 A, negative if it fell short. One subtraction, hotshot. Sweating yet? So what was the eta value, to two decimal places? -0.39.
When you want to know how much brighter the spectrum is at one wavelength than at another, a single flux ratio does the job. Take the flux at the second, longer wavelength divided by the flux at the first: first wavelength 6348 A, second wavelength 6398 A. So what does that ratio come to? 0.929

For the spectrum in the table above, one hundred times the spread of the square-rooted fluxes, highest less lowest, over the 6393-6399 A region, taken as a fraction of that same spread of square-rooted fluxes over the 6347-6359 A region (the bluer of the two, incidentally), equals 114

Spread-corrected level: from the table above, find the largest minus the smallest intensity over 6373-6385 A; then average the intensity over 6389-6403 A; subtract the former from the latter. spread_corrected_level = 7.25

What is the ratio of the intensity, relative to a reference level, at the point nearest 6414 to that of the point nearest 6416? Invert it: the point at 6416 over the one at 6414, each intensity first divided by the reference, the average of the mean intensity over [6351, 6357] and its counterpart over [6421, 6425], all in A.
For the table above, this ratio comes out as 1.04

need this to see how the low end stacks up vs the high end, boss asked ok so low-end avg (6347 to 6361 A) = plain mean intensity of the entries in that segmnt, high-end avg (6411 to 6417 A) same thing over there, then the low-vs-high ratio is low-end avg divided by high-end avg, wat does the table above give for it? 1.00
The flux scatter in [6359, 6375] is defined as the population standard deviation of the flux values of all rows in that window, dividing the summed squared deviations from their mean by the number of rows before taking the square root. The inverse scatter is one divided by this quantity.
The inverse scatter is 3.1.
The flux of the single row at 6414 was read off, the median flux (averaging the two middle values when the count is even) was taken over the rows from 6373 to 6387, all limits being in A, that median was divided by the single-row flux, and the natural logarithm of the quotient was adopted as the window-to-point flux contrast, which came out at 0.06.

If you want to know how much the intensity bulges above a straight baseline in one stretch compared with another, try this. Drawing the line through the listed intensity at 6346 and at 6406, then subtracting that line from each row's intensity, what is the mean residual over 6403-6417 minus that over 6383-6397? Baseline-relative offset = 0.15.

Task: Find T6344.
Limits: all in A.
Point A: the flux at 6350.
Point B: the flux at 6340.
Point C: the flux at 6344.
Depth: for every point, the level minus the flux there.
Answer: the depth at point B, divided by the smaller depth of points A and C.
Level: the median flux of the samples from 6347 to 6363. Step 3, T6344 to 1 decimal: -0.3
